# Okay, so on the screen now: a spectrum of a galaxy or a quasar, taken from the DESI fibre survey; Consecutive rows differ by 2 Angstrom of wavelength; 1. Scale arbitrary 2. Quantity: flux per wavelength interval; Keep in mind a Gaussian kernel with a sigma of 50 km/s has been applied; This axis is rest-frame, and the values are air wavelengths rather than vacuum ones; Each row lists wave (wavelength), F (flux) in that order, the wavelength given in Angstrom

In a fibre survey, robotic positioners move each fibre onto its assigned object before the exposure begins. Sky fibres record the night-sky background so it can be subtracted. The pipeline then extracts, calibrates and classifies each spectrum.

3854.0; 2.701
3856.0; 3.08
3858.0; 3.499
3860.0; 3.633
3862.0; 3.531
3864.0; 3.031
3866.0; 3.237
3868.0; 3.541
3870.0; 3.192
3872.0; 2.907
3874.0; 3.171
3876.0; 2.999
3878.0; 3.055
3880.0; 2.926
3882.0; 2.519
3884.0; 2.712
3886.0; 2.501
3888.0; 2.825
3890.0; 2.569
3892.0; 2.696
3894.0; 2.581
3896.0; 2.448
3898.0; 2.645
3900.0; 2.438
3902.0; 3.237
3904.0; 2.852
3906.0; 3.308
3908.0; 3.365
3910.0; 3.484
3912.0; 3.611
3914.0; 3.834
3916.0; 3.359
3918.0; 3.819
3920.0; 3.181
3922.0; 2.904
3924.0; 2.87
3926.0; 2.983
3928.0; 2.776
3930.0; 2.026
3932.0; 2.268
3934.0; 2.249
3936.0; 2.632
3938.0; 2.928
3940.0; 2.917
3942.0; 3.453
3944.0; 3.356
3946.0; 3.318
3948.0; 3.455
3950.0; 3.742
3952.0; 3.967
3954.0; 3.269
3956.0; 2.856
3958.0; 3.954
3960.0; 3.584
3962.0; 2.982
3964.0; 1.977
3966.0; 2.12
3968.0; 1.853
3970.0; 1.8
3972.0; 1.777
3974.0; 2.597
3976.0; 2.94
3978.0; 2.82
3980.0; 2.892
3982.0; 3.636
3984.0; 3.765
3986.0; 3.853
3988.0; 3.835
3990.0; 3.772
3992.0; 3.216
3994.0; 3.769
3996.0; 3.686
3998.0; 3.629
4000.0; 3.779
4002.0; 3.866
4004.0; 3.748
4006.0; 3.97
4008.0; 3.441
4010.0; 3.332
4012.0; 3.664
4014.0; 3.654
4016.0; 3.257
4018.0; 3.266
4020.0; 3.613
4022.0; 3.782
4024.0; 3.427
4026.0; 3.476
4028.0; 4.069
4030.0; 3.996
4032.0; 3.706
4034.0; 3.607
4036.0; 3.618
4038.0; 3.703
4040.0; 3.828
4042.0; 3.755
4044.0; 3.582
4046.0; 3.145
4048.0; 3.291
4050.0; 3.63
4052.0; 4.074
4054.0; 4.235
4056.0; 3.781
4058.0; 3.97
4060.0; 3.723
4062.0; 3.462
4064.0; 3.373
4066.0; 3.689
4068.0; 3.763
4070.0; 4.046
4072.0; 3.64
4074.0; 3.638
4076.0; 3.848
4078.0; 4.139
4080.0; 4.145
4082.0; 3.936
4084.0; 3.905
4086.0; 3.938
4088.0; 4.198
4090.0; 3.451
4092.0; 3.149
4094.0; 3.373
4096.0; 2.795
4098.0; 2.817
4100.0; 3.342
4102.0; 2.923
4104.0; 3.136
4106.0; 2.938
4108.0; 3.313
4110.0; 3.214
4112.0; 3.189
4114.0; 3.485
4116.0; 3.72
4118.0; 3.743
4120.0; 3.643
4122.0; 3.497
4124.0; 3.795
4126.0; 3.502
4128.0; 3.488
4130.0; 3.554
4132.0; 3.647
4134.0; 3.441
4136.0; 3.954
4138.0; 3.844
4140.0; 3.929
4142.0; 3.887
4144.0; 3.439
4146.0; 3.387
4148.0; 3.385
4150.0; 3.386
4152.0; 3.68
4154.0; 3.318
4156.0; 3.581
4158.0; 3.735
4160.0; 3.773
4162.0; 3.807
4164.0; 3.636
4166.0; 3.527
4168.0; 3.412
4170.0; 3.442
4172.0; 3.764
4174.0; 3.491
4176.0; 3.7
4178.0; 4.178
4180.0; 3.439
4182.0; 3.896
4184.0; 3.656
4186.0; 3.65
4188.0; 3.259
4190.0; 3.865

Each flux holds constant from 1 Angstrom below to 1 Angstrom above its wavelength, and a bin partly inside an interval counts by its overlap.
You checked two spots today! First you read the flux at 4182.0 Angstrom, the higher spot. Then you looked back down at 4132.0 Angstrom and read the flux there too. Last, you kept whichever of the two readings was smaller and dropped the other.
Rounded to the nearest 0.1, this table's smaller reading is 3.6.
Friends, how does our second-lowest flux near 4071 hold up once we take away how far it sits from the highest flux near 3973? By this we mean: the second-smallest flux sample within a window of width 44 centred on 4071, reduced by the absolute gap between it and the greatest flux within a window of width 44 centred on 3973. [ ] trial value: 2.78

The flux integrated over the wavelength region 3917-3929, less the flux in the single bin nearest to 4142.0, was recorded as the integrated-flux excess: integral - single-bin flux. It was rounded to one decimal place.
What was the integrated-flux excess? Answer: 33.2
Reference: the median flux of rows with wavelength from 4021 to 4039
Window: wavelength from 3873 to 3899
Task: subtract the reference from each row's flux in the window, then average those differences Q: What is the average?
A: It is -0.96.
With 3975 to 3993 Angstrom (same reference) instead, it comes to -0.29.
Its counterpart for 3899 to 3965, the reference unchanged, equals -0.58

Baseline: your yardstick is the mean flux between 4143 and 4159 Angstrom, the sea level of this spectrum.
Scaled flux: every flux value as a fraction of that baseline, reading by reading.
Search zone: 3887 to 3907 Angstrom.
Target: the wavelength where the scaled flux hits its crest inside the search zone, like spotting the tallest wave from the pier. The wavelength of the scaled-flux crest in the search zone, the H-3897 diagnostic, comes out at 3906.0 Angstrom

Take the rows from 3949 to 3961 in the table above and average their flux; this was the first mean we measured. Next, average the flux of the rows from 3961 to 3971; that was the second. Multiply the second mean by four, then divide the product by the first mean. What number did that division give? 2.4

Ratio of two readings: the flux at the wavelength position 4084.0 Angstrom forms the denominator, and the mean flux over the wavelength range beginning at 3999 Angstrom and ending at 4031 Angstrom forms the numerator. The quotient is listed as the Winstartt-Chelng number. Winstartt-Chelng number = 0.93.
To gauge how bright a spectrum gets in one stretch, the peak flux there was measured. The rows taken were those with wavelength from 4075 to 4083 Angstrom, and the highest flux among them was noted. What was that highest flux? 4.145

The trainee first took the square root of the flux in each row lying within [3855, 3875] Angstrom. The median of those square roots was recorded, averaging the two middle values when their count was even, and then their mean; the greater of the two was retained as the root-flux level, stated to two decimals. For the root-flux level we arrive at 1.81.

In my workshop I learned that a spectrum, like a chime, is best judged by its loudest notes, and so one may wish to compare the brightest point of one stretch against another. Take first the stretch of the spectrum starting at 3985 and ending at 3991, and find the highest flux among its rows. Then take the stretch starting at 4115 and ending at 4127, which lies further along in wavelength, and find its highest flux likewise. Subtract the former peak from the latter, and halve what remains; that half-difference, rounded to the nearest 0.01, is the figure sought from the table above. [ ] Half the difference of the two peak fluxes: -0.03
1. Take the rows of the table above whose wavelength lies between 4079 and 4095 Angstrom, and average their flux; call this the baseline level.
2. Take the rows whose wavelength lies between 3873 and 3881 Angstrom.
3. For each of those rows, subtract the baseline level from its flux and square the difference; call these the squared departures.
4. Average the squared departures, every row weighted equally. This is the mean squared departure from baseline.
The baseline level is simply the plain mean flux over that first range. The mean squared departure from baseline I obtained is 0.53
